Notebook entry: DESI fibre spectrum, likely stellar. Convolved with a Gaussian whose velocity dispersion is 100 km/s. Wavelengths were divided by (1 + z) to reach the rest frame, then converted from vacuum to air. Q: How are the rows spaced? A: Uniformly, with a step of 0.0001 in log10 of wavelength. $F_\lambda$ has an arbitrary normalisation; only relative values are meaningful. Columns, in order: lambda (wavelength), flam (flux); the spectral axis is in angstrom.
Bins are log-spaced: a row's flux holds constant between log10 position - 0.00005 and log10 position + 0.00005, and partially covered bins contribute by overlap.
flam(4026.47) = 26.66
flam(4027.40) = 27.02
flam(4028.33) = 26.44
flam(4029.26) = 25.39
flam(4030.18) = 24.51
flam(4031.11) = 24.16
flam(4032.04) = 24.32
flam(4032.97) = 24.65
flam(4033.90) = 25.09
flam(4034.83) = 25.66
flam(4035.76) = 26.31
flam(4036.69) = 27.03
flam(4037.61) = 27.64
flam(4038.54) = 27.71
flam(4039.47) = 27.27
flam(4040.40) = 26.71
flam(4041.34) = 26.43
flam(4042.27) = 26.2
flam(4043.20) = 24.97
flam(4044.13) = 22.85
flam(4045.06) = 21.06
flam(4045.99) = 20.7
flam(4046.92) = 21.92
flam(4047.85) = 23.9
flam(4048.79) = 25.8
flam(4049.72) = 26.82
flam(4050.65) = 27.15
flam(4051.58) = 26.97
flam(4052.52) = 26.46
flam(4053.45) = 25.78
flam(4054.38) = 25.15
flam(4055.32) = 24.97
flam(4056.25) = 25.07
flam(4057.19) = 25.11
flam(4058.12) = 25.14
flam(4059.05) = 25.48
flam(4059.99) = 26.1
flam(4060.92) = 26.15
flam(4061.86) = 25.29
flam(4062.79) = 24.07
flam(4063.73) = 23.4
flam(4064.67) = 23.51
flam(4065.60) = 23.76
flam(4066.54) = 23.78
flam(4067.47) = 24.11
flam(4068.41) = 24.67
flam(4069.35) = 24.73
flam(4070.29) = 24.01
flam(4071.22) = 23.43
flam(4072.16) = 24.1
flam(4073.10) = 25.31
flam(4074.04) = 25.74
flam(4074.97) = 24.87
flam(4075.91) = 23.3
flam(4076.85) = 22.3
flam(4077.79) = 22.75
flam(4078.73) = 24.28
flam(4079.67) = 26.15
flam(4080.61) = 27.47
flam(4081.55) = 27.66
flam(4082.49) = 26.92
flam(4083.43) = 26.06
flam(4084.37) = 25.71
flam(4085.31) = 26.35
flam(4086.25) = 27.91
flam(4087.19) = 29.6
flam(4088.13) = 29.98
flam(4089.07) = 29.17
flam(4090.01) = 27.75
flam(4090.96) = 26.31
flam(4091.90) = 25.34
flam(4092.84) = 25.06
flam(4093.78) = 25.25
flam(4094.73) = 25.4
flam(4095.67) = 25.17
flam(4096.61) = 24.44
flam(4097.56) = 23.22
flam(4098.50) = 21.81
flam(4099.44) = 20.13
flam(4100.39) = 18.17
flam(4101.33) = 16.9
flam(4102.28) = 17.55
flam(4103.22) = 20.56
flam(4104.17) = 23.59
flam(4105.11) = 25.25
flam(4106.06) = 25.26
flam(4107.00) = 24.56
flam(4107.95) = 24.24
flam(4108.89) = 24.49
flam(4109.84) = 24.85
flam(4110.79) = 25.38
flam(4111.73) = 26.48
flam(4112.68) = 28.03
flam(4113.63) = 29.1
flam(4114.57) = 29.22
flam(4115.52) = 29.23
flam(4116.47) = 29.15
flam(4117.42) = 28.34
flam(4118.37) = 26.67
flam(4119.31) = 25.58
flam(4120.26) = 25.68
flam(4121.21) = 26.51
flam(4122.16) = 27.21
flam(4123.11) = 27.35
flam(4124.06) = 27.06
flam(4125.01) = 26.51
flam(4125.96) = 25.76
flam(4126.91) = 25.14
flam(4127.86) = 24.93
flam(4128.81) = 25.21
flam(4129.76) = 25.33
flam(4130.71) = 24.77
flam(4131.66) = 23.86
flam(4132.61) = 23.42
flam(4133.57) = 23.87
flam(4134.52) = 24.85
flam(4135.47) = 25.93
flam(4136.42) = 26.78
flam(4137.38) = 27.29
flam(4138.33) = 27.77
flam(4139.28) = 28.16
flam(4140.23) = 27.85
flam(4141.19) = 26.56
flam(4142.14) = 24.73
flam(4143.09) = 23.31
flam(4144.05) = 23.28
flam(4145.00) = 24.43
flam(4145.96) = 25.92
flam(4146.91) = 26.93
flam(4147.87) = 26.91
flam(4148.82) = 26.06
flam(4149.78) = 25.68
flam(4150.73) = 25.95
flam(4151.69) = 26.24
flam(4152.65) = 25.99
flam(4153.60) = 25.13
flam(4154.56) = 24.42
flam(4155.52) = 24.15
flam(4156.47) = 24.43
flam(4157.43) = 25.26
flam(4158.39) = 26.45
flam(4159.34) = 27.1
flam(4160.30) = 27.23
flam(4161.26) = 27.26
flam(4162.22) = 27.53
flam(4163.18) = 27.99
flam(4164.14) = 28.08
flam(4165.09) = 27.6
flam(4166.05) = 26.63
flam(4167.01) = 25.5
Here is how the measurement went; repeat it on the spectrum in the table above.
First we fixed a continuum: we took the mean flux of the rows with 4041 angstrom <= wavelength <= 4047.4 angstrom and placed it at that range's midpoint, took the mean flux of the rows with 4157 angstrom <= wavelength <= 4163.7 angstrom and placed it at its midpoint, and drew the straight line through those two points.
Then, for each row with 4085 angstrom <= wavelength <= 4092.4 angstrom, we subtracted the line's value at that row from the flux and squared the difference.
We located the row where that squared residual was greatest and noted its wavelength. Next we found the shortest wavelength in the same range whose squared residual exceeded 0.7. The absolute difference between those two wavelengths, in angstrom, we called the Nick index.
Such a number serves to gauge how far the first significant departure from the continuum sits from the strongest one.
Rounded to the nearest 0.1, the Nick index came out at 2.8 angstrom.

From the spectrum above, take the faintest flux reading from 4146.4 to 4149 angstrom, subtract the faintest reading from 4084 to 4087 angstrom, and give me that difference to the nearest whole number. 0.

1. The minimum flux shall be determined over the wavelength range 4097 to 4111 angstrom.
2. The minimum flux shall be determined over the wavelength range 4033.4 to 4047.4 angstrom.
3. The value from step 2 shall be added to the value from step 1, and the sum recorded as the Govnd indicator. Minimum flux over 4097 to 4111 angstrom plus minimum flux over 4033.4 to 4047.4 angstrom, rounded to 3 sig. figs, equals 37.6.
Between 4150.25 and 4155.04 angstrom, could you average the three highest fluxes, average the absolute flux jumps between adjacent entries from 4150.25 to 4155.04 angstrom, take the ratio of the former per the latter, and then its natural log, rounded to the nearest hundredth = 3.90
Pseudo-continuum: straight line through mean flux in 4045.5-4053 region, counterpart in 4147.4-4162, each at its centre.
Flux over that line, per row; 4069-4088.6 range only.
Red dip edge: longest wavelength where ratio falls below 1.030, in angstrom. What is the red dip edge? 4084.37 angstrom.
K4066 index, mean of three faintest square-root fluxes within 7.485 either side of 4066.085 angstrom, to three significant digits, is 4.84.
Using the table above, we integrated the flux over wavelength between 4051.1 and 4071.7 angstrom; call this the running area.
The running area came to 512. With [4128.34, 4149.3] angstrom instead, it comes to 537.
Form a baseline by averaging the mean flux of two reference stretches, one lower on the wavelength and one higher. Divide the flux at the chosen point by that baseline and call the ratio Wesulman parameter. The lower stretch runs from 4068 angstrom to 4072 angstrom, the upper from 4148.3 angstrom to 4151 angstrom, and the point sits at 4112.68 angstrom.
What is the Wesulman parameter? 1.12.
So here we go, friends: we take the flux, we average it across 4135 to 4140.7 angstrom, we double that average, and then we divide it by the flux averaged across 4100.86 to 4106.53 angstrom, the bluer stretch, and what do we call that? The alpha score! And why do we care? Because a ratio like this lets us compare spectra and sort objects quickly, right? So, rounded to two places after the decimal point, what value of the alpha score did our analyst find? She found 2.54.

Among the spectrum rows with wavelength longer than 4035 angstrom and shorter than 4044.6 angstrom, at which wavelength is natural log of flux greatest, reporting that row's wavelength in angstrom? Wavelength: 4038.54 angstrom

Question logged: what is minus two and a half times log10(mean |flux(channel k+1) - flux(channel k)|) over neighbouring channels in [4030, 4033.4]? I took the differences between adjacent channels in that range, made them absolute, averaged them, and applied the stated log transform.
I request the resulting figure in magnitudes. 1.4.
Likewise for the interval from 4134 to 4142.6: 0.2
